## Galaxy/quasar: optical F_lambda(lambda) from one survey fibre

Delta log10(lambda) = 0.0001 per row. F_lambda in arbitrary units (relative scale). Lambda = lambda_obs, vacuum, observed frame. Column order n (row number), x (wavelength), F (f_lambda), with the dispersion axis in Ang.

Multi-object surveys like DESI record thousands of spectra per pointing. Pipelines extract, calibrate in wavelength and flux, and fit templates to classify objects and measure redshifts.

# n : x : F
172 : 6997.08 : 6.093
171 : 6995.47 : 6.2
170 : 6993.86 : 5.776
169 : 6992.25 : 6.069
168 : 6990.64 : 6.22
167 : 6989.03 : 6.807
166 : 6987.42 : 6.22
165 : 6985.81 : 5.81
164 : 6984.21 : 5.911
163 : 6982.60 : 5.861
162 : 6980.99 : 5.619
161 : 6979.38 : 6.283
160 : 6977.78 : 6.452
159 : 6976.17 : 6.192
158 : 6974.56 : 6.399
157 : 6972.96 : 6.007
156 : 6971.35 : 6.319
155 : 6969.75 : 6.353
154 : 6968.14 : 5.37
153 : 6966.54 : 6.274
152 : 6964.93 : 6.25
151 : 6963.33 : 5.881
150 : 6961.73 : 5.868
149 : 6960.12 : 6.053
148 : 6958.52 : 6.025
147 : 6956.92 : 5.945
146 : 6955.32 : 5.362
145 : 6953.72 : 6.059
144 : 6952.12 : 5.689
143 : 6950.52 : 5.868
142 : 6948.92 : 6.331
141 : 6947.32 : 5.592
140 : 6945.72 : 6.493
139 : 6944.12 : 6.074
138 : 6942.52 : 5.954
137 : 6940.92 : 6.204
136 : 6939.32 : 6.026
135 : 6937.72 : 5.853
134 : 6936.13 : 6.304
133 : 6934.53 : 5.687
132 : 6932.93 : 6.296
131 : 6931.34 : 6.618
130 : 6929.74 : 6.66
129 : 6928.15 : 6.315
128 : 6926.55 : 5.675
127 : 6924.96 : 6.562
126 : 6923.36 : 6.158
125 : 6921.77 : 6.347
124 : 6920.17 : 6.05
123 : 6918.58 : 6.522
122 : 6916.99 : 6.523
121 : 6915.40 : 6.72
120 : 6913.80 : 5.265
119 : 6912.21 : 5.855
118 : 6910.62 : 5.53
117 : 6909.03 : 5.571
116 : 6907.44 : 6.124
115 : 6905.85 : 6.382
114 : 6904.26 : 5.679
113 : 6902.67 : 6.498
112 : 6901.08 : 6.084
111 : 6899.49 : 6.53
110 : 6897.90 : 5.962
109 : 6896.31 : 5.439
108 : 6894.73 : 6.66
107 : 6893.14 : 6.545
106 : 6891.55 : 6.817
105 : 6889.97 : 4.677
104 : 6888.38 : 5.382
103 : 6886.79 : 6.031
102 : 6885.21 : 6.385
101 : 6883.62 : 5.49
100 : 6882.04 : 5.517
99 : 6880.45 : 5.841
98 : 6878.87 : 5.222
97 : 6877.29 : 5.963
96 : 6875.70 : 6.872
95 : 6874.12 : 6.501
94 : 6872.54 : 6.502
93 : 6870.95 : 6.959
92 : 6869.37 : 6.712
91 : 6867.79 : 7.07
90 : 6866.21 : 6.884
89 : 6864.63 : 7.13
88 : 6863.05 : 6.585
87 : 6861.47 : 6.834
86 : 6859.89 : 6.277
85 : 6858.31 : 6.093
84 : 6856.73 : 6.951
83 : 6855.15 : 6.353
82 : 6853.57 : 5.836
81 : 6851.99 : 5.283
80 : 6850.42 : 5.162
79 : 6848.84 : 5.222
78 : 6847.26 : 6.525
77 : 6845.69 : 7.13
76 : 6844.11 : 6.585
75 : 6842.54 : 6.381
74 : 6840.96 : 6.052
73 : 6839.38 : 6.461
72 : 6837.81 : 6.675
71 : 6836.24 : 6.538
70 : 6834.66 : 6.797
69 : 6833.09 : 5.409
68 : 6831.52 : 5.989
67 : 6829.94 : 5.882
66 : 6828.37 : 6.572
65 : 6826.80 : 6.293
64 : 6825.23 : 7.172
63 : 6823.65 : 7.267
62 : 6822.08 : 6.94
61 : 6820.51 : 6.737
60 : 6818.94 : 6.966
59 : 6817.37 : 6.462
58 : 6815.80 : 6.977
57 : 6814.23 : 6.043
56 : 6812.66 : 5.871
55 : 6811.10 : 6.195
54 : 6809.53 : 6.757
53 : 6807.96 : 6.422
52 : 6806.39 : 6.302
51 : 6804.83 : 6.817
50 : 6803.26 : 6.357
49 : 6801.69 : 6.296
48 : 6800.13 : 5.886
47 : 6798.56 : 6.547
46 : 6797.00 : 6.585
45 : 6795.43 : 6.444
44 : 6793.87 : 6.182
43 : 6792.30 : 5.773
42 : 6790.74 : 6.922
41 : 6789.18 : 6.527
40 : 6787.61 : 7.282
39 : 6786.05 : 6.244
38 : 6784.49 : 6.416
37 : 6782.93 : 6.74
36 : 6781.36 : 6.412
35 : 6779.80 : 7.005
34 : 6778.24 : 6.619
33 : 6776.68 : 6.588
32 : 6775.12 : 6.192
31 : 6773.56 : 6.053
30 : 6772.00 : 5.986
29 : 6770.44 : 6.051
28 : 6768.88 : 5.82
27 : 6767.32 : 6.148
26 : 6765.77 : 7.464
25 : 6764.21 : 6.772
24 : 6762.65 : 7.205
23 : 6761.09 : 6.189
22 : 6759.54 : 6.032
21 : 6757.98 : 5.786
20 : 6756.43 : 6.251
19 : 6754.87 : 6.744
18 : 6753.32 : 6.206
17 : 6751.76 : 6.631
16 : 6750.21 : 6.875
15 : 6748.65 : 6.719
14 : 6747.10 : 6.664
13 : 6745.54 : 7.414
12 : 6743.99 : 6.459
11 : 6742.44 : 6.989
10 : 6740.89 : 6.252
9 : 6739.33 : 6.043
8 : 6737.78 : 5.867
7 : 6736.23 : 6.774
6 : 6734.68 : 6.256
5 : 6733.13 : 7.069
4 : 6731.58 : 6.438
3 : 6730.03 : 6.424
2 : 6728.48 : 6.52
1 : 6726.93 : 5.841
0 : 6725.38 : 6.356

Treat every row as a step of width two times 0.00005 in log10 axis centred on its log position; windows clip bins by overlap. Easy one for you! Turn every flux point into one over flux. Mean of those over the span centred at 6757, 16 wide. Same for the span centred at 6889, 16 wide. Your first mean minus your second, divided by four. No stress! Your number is -0.0042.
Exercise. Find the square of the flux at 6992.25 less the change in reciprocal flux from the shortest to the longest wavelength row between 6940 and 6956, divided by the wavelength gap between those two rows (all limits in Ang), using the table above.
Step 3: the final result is 36.8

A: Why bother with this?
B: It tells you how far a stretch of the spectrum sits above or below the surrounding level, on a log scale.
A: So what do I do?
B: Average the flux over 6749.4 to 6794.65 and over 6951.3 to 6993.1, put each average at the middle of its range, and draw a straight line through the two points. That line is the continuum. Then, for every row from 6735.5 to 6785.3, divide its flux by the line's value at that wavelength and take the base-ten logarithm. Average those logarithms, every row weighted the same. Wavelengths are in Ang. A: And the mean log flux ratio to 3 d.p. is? -0.001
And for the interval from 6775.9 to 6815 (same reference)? 0.002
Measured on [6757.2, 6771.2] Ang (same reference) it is -0.007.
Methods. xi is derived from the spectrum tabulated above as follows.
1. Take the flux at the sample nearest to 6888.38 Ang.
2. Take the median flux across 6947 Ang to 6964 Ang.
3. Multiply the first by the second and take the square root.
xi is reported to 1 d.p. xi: 5.6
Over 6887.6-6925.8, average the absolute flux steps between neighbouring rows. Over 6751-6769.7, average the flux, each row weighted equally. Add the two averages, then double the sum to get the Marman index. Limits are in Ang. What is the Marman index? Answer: 14.0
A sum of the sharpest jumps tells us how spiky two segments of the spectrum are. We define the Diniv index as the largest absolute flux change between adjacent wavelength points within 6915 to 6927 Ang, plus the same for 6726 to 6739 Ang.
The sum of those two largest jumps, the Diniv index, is 1.8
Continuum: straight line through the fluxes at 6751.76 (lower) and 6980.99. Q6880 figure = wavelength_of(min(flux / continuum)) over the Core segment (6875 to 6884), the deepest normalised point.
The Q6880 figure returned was 6878.87 Ang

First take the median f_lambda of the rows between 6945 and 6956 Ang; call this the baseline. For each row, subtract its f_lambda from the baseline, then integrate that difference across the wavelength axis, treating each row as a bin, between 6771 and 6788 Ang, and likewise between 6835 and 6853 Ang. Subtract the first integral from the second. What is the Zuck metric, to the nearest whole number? 5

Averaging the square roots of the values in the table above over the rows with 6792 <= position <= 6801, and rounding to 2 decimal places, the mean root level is 2.50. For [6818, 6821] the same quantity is 2.62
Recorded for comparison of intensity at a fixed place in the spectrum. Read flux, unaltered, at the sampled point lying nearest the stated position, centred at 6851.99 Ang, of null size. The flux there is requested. 5.283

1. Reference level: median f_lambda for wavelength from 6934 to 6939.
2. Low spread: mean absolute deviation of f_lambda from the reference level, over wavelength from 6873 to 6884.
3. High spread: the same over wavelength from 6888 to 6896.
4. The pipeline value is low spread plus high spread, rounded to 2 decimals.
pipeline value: 1.27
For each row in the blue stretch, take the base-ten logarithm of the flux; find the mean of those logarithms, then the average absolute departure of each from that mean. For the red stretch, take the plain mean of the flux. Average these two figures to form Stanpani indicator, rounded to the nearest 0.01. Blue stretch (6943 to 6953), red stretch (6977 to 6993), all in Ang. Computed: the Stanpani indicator 3.07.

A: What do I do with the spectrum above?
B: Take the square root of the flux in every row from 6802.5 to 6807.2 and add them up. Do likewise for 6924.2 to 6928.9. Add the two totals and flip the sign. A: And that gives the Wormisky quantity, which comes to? -15.1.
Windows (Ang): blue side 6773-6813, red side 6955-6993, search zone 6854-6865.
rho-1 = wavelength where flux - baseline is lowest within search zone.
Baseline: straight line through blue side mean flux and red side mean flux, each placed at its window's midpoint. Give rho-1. 6858.31 Ang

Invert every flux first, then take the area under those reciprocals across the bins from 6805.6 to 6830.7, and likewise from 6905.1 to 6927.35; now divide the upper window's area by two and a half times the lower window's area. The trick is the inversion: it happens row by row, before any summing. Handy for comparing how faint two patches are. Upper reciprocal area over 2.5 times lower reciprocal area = 0.38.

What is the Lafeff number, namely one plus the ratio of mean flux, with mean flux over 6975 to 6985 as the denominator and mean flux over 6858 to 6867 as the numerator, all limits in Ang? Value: 2.10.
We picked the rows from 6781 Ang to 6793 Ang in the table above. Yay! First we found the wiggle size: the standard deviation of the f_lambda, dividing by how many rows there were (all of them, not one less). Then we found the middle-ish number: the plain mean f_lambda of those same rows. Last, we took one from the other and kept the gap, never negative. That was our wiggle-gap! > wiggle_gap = 6.1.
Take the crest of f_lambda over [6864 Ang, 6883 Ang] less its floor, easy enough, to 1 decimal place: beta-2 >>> 1.9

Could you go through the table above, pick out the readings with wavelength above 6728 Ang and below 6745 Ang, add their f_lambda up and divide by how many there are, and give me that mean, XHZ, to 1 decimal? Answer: 6.5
